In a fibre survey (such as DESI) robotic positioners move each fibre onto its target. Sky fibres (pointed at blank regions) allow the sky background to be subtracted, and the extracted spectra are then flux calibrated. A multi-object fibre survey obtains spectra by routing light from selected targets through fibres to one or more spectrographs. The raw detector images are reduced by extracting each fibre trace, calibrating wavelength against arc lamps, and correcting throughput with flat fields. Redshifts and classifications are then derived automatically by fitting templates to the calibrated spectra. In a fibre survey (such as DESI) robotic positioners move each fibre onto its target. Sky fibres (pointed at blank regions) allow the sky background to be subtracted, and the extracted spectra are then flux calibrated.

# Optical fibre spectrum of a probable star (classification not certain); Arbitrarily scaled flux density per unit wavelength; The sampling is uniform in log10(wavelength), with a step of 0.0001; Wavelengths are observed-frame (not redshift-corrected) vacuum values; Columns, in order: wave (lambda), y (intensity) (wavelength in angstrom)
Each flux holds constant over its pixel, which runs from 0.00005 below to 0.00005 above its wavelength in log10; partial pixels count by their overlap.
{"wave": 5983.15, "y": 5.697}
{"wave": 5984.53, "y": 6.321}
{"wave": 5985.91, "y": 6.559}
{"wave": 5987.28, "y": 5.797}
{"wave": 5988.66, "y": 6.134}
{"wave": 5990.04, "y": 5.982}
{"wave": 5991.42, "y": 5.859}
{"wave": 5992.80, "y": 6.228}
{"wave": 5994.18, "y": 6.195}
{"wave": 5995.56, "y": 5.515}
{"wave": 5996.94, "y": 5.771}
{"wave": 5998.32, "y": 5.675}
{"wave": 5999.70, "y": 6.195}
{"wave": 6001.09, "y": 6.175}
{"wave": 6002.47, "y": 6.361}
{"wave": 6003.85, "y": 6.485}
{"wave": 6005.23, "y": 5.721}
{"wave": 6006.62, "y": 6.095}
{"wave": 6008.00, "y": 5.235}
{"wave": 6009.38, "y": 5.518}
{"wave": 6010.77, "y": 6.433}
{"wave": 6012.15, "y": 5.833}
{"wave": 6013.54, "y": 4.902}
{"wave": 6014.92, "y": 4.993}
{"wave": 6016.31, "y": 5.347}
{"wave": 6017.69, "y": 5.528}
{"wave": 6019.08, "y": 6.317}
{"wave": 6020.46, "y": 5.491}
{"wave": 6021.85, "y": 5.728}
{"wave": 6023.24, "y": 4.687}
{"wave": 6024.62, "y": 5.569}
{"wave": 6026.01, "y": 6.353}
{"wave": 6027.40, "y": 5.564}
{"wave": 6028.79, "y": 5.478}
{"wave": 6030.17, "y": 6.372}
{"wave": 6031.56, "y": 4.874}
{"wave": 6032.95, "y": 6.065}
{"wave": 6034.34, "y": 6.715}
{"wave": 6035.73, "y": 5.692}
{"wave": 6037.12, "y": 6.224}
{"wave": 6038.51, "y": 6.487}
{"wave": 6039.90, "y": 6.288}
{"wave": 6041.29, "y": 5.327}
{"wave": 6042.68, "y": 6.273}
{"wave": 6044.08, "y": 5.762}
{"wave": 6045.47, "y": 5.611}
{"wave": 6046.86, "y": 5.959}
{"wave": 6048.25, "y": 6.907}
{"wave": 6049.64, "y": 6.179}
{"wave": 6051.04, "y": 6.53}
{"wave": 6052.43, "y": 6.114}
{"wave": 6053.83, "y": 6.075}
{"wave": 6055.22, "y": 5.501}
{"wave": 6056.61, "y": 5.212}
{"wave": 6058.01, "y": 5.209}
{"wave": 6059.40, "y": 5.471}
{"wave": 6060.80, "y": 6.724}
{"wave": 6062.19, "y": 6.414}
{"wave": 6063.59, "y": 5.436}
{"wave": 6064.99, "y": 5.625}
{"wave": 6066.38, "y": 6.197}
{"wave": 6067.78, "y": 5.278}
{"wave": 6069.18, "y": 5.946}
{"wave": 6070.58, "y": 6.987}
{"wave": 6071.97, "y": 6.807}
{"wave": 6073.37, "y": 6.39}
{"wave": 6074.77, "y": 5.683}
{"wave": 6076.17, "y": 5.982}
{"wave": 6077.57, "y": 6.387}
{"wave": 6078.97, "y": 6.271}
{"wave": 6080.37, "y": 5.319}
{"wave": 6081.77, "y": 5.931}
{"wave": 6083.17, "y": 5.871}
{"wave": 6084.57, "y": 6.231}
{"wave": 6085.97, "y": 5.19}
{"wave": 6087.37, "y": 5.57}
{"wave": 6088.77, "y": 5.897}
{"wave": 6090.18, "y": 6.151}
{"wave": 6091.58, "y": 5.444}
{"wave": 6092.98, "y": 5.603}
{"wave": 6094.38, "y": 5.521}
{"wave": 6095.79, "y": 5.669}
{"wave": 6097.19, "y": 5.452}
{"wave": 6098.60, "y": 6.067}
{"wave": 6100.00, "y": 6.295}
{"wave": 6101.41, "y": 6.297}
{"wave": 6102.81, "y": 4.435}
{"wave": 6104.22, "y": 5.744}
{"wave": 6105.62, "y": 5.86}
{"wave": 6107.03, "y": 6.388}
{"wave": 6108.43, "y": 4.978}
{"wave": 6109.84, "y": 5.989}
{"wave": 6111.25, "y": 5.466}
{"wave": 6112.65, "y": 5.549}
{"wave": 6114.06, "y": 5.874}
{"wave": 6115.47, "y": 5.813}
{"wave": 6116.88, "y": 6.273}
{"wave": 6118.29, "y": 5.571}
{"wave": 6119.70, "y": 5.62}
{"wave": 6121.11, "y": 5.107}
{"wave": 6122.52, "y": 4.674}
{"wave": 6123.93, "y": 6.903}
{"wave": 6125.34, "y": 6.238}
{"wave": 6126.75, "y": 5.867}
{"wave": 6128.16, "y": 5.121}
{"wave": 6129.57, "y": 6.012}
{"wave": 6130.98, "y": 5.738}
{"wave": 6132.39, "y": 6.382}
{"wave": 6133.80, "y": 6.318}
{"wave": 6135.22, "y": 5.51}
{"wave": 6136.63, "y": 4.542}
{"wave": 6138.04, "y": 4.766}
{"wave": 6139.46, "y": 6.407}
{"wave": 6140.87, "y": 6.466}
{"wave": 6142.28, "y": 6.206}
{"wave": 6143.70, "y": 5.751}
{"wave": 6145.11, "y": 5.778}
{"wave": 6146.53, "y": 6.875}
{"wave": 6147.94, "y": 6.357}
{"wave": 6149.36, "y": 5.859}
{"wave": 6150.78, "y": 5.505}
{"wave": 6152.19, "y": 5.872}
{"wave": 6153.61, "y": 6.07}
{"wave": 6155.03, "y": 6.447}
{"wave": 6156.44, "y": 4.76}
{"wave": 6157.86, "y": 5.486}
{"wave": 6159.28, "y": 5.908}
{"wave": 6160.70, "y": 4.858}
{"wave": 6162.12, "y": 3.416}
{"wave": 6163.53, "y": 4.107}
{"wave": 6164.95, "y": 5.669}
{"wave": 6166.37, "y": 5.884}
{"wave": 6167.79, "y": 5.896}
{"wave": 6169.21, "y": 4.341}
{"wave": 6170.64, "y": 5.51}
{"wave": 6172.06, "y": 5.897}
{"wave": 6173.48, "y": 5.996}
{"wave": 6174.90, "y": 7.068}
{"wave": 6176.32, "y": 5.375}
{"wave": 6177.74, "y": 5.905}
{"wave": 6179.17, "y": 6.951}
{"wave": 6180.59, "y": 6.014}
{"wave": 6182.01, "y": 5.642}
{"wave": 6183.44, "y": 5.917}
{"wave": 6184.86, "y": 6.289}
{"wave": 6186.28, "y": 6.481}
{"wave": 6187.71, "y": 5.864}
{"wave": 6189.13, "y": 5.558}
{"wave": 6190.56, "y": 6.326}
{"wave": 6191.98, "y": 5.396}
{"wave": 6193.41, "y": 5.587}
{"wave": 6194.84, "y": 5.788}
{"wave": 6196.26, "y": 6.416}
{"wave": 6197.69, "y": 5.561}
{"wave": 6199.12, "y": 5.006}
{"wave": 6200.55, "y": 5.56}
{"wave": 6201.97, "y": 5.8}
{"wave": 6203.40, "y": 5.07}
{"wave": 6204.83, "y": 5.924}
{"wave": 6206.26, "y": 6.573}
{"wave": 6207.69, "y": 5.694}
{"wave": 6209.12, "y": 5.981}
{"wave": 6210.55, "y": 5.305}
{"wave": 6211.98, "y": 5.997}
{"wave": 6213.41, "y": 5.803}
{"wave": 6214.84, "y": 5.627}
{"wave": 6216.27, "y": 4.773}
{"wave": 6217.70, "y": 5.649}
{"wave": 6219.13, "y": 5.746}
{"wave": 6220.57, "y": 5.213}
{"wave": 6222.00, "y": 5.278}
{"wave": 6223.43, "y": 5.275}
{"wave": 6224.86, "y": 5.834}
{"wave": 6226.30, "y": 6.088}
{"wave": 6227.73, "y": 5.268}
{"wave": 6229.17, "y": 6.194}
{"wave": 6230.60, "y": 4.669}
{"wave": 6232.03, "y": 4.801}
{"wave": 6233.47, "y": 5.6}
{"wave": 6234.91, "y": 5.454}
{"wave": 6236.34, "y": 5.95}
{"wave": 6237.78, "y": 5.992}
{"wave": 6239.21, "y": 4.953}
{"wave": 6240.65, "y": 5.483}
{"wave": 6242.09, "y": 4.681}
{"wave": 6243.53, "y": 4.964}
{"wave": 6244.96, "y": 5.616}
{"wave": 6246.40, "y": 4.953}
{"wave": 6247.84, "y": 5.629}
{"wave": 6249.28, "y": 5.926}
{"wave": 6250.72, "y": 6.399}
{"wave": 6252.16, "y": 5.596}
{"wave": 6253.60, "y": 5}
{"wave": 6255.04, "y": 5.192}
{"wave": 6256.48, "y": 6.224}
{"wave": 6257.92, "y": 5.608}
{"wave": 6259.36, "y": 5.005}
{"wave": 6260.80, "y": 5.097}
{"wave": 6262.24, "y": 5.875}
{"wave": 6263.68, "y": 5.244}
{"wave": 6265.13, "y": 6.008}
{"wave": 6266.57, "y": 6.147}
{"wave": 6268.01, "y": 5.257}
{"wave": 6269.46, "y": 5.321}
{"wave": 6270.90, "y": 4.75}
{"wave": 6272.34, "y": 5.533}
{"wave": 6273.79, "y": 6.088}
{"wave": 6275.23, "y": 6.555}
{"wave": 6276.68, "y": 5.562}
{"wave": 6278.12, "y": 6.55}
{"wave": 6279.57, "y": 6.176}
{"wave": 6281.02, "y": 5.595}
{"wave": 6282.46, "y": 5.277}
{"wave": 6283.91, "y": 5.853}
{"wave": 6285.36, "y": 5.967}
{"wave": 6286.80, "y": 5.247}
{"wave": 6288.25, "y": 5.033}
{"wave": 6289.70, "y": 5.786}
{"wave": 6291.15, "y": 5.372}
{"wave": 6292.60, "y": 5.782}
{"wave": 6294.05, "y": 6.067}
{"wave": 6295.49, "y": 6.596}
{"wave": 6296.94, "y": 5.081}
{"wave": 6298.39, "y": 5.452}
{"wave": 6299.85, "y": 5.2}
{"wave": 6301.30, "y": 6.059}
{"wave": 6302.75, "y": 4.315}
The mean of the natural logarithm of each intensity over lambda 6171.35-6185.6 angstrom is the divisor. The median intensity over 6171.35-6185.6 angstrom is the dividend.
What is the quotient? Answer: 3.30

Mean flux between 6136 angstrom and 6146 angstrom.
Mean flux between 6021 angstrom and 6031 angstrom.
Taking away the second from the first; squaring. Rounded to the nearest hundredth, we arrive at 0.00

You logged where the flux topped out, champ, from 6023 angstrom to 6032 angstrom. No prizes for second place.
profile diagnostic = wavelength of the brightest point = 6030.17 angstrom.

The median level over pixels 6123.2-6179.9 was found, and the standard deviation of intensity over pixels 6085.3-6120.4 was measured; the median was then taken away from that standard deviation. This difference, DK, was -5.44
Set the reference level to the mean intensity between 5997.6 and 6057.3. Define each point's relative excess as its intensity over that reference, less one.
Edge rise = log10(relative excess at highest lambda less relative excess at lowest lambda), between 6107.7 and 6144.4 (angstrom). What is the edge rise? -0.88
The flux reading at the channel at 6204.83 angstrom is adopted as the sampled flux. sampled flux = 5.924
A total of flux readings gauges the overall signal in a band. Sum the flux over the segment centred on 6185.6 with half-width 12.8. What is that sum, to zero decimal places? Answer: 108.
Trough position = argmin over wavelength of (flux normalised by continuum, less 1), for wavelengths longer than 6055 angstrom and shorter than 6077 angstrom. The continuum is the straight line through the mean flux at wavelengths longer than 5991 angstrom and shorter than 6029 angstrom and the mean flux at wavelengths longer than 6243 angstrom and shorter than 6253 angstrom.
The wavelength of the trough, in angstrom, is 6058.01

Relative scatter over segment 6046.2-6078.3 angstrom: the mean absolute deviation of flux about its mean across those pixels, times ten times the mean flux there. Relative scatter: 27.2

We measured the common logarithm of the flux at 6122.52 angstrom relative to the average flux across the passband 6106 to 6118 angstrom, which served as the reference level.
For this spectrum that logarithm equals -0.093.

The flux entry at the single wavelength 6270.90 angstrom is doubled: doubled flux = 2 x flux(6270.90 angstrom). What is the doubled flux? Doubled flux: 9.5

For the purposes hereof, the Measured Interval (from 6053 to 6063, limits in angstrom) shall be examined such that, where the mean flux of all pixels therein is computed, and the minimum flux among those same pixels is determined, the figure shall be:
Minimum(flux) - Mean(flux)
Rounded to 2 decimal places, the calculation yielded -0.59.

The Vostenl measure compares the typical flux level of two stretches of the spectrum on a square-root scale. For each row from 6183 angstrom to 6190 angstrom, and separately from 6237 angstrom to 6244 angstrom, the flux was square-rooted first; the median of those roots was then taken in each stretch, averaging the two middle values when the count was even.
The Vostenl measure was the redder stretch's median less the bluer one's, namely -0.20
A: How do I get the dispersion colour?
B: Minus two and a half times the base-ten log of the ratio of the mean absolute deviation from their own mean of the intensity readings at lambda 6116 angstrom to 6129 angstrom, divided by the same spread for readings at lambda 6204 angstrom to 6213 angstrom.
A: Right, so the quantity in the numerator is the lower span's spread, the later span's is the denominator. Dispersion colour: -0.74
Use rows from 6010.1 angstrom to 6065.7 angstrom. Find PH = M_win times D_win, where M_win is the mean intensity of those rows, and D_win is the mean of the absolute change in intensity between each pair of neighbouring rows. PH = 3.5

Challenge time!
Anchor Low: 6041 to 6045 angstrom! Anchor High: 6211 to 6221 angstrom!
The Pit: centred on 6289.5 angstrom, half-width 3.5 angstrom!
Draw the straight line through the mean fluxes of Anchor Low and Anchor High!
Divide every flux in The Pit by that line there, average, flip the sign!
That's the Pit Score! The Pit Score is -1.00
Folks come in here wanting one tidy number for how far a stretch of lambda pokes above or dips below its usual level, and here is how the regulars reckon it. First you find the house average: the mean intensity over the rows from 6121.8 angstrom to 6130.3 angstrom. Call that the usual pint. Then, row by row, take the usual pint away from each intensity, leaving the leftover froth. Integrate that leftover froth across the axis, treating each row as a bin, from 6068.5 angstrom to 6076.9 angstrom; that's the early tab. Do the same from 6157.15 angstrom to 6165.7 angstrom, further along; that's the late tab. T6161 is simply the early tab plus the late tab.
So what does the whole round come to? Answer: -3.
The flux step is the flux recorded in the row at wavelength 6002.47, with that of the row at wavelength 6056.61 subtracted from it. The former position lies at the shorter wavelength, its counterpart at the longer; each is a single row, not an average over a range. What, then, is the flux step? 1.1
